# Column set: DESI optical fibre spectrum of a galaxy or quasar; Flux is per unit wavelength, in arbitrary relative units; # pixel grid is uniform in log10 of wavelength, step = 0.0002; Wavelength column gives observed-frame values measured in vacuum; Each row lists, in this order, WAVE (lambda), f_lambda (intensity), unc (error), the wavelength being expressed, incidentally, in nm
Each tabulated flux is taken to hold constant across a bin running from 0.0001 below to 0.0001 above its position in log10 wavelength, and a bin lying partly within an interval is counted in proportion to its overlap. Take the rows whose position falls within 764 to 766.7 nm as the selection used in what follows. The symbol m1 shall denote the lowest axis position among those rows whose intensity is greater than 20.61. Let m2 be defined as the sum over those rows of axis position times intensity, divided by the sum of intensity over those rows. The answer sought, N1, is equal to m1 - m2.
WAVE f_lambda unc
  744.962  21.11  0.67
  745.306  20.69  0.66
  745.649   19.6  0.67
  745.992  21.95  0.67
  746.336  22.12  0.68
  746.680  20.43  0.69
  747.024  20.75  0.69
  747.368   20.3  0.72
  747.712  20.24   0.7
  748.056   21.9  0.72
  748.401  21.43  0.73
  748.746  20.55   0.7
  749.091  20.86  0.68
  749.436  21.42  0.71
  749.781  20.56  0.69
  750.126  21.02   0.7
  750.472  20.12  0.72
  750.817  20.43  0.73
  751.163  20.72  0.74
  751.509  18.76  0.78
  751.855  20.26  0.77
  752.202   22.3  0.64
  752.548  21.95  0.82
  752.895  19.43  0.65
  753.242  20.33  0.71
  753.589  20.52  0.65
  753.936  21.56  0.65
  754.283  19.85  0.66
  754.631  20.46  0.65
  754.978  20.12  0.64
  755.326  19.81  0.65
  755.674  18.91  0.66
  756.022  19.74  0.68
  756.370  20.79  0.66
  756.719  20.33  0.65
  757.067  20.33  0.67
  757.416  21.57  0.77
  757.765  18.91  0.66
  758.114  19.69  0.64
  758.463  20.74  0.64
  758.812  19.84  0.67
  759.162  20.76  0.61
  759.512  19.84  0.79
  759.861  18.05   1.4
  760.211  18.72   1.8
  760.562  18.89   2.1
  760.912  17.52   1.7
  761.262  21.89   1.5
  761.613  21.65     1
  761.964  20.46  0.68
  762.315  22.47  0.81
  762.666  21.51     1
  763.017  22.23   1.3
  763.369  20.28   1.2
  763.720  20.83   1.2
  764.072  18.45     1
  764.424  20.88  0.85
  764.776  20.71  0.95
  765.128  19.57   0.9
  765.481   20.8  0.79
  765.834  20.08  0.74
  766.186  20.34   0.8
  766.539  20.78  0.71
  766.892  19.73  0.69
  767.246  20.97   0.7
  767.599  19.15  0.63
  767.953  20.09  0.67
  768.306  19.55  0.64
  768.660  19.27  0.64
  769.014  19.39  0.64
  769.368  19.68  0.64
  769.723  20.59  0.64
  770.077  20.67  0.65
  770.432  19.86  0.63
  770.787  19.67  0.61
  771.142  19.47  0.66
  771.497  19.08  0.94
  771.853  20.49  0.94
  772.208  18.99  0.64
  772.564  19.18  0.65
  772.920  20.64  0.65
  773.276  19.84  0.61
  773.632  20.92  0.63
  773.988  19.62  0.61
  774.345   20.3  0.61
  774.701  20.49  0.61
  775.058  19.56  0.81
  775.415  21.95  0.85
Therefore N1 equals -0.90 nm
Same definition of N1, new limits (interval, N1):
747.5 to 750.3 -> -0.86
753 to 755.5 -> -0.34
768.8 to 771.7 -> -0.17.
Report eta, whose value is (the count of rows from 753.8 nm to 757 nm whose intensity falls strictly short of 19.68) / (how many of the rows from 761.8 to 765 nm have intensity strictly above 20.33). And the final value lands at 0.14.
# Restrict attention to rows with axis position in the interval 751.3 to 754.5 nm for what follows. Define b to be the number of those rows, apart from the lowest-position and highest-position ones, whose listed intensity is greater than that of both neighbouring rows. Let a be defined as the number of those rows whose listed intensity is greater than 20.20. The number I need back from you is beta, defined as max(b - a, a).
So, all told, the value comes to 6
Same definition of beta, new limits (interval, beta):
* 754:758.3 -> 5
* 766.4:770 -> 3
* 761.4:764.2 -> 7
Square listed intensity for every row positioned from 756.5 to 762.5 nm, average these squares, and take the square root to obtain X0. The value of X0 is 20.1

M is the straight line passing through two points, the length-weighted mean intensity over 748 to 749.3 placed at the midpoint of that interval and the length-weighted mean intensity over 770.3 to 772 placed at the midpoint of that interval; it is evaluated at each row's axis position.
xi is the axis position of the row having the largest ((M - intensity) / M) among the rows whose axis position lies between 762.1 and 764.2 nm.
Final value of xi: 764.072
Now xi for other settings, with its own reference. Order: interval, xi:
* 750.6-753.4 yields 751.509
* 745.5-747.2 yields 745.649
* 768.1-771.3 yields 768.660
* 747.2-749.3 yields 747.712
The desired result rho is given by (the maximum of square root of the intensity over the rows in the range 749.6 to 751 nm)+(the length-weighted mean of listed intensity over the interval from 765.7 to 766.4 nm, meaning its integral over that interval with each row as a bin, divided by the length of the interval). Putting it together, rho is 24.9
